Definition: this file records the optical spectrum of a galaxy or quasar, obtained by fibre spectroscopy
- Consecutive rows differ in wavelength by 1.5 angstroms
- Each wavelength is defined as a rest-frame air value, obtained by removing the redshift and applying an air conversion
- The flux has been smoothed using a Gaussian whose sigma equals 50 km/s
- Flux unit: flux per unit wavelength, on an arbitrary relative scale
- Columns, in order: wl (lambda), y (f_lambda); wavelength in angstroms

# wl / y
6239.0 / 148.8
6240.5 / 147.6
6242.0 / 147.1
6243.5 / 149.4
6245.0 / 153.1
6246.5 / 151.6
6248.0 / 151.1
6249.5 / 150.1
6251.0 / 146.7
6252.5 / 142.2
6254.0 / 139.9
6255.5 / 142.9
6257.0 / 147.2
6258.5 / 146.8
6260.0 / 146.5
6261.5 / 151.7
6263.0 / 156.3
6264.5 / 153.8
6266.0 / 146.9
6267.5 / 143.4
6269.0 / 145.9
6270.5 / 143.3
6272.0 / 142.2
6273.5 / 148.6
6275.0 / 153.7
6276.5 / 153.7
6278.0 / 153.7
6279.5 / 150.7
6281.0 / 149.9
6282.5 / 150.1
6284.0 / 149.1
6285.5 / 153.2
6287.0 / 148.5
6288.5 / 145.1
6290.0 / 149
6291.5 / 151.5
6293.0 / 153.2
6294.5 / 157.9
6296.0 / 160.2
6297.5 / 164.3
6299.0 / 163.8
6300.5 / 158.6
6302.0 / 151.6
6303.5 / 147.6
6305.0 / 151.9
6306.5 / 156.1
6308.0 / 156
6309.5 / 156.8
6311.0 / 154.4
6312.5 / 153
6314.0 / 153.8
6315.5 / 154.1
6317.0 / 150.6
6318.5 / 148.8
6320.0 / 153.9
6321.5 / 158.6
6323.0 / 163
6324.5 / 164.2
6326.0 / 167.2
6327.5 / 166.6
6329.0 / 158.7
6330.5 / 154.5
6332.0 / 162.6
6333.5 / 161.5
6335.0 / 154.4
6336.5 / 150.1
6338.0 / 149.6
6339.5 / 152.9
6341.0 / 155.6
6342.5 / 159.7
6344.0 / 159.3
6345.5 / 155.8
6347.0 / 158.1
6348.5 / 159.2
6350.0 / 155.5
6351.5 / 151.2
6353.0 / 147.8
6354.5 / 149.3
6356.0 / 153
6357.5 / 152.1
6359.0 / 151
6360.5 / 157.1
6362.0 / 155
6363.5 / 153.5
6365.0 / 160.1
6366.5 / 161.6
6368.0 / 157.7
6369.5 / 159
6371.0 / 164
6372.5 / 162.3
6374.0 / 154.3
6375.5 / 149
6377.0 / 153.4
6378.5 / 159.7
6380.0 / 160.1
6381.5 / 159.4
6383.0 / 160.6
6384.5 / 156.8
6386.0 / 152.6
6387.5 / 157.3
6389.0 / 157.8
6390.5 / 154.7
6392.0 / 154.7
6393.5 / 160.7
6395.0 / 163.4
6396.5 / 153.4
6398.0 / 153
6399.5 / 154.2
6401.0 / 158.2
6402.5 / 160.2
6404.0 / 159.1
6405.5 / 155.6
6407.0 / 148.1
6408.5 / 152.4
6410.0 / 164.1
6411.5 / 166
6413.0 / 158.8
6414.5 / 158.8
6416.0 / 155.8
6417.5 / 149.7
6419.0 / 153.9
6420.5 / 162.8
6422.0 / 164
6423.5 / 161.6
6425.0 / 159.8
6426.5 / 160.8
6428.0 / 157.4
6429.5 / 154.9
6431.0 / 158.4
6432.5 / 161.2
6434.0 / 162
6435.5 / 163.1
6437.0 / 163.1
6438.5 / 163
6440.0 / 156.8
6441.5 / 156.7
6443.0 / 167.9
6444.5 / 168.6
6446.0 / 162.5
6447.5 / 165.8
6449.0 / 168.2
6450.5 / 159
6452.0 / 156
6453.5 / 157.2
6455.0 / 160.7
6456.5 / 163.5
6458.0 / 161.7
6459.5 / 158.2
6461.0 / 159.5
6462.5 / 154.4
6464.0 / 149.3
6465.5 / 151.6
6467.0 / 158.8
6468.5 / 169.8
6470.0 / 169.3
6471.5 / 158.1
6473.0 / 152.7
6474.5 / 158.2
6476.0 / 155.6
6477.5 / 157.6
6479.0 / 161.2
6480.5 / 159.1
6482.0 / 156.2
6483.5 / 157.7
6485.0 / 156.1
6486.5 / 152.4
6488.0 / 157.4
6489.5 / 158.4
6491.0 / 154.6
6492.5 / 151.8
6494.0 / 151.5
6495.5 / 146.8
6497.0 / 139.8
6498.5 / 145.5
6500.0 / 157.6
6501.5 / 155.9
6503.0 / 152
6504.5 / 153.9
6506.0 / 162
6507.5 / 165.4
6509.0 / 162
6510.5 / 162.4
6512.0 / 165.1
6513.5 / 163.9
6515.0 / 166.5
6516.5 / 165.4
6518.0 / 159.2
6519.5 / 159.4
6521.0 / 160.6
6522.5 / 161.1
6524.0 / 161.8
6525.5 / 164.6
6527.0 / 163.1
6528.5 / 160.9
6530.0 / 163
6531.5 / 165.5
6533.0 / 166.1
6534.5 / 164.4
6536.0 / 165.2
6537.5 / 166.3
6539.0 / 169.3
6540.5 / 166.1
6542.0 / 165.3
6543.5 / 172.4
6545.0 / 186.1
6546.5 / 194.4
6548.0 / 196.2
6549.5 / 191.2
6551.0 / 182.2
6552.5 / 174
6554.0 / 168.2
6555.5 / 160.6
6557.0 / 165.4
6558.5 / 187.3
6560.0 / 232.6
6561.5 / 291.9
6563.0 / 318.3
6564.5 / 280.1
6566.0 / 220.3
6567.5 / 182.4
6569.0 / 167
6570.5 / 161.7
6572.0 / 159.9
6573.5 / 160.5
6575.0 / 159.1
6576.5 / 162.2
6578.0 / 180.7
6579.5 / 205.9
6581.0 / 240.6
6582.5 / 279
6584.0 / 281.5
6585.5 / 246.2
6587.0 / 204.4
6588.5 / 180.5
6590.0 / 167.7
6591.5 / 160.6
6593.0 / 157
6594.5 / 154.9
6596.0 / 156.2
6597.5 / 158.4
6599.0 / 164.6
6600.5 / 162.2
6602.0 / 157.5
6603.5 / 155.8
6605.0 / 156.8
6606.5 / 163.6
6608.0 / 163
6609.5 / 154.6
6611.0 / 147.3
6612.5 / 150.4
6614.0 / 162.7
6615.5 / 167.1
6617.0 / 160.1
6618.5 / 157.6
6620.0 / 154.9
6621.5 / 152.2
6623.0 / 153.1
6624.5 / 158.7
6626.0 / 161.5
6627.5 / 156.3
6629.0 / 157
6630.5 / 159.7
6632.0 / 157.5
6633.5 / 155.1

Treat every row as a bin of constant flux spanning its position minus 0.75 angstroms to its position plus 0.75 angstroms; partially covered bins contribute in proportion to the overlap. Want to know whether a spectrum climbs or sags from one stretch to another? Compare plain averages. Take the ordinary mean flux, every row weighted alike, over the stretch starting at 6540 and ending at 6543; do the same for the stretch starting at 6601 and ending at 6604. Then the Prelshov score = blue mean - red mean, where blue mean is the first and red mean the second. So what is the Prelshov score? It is 9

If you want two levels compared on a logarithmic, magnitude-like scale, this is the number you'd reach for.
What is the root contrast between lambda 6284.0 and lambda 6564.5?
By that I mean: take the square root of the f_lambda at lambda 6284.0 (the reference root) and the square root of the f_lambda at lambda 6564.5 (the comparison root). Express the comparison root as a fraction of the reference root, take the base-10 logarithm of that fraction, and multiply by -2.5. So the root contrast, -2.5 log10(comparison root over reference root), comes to -0.34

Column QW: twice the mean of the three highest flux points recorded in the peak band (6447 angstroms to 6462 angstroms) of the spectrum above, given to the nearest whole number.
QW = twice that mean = 332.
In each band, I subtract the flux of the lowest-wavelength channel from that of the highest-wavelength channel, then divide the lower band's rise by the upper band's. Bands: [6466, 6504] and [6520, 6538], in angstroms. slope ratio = -1.2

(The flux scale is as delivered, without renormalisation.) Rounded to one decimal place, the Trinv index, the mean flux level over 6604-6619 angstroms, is 158.3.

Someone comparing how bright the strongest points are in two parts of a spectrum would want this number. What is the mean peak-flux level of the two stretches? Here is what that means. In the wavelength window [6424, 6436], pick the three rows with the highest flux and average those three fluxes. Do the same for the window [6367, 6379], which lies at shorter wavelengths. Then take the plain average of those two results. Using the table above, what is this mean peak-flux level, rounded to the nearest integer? 162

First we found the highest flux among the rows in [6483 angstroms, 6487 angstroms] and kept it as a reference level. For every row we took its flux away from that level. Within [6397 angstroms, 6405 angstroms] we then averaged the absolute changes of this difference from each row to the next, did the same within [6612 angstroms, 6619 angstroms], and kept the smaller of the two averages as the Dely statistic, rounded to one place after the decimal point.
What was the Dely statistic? 2.1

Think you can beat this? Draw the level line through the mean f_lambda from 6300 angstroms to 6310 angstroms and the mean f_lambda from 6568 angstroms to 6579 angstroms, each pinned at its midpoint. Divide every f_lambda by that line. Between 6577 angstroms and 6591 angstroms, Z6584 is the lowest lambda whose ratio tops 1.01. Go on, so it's 6578.0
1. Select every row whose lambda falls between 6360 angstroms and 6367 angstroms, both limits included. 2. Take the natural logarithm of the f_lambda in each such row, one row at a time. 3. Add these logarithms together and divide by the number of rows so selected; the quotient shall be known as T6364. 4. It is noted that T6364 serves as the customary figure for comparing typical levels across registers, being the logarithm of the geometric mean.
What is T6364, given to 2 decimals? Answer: 5.06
